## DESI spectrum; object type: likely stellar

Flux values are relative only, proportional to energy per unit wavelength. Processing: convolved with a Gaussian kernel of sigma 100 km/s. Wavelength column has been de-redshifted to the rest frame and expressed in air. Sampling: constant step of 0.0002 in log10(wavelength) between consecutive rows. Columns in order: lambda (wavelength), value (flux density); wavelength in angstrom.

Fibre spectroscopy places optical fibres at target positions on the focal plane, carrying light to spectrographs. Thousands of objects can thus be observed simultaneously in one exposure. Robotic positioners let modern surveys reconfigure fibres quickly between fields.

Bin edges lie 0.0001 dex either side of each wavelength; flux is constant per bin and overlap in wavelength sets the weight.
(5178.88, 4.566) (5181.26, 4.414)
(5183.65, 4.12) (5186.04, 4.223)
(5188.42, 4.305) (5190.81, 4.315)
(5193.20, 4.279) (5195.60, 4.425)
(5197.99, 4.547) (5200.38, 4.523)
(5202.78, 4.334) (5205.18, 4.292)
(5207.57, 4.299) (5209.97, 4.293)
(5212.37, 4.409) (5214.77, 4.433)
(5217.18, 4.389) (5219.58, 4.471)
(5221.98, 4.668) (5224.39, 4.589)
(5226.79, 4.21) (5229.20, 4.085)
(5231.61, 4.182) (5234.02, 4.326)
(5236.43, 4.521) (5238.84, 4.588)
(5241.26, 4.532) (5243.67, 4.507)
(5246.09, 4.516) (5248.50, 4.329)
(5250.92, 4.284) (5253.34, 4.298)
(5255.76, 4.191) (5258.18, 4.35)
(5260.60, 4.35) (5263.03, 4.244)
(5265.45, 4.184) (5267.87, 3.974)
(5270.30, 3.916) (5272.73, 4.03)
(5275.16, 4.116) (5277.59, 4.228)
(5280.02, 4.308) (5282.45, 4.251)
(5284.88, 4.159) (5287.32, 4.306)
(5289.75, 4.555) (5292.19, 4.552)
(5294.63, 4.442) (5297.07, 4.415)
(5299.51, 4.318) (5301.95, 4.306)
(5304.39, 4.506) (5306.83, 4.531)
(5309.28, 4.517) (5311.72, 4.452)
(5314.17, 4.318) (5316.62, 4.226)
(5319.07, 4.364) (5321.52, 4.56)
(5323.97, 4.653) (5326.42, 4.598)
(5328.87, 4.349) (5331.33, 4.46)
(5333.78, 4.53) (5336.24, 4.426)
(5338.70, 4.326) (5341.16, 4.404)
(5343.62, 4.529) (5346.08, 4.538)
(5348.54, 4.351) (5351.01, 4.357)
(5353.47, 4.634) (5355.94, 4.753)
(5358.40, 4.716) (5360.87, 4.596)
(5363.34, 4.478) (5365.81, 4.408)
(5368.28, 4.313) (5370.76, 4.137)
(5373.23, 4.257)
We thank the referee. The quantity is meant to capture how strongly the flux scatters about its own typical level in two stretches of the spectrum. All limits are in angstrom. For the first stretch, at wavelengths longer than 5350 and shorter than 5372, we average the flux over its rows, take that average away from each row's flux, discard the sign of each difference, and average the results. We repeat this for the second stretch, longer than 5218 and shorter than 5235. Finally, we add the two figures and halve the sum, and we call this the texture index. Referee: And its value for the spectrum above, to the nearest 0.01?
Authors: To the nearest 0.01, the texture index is 0.17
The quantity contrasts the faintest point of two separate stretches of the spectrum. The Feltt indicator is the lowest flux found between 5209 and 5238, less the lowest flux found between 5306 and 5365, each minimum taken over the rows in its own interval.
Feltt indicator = -0.14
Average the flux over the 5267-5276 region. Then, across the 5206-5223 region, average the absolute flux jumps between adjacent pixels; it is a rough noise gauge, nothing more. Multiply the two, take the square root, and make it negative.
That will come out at -0.56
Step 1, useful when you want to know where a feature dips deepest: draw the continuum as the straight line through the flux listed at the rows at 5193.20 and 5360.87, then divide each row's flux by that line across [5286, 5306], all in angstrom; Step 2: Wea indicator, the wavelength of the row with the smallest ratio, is 5301.95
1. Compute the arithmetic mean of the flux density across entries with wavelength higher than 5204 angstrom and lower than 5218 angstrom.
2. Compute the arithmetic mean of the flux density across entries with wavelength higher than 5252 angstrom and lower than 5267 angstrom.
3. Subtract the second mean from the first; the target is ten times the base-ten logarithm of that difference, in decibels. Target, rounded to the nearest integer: -11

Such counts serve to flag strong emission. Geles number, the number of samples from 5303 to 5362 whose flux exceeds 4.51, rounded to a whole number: 12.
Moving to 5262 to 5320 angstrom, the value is 4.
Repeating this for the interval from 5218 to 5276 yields 6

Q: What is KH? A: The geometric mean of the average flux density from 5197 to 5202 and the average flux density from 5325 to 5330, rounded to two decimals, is 4.50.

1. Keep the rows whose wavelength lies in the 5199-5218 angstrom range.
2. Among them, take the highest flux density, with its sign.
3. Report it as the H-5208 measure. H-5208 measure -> 4.523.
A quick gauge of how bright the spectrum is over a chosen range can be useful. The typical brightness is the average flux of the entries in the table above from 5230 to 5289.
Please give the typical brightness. 4.28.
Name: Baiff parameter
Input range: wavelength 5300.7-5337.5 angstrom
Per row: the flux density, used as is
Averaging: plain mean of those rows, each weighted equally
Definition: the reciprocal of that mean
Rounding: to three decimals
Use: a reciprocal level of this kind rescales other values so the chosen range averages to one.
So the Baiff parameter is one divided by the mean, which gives 0.225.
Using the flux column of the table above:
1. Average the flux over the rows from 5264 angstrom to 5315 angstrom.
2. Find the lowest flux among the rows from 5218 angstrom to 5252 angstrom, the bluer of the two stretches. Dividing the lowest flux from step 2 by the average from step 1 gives 0.949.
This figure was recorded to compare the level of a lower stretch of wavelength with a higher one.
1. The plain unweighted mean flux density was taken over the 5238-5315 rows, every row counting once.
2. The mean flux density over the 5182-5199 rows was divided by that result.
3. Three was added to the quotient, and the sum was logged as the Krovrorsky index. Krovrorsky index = 4.00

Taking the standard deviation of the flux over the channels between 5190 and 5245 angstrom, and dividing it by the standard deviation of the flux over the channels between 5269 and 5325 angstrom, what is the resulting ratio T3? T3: 0.79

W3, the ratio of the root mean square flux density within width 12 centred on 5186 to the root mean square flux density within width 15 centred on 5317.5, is 0.97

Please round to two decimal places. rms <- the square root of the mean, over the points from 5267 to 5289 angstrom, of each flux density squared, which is 4.15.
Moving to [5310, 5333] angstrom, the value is 4.44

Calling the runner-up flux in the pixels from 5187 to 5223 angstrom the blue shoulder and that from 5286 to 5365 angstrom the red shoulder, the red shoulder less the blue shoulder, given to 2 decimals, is 0.17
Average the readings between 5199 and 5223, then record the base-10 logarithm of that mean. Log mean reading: 0.645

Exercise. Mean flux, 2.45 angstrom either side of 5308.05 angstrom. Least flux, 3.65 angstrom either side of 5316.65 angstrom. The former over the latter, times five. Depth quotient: 5.4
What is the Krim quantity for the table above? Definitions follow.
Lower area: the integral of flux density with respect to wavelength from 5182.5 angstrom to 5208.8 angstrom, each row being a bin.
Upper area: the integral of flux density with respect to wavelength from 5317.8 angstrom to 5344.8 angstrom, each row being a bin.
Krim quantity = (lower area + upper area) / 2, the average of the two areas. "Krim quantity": 117.4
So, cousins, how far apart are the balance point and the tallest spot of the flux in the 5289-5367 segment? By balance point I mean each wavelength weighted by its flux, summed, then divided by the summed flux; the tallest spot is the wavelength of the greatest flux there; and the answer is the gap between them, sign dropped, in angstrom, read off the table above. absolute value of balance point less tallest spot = 28.1 angstrom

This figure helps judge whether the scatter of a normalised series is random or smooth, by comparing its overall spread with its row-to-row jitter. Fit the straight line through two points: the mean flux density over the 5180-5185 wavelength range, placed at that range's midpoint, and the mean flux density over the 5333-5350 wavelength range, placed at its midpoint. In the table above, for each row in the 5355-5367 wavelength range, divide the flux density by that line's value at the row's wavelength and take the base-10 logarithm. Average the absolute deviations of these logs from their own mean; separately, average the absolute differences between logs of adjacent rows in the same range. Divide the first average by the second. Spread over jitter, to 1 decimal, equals 1.4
